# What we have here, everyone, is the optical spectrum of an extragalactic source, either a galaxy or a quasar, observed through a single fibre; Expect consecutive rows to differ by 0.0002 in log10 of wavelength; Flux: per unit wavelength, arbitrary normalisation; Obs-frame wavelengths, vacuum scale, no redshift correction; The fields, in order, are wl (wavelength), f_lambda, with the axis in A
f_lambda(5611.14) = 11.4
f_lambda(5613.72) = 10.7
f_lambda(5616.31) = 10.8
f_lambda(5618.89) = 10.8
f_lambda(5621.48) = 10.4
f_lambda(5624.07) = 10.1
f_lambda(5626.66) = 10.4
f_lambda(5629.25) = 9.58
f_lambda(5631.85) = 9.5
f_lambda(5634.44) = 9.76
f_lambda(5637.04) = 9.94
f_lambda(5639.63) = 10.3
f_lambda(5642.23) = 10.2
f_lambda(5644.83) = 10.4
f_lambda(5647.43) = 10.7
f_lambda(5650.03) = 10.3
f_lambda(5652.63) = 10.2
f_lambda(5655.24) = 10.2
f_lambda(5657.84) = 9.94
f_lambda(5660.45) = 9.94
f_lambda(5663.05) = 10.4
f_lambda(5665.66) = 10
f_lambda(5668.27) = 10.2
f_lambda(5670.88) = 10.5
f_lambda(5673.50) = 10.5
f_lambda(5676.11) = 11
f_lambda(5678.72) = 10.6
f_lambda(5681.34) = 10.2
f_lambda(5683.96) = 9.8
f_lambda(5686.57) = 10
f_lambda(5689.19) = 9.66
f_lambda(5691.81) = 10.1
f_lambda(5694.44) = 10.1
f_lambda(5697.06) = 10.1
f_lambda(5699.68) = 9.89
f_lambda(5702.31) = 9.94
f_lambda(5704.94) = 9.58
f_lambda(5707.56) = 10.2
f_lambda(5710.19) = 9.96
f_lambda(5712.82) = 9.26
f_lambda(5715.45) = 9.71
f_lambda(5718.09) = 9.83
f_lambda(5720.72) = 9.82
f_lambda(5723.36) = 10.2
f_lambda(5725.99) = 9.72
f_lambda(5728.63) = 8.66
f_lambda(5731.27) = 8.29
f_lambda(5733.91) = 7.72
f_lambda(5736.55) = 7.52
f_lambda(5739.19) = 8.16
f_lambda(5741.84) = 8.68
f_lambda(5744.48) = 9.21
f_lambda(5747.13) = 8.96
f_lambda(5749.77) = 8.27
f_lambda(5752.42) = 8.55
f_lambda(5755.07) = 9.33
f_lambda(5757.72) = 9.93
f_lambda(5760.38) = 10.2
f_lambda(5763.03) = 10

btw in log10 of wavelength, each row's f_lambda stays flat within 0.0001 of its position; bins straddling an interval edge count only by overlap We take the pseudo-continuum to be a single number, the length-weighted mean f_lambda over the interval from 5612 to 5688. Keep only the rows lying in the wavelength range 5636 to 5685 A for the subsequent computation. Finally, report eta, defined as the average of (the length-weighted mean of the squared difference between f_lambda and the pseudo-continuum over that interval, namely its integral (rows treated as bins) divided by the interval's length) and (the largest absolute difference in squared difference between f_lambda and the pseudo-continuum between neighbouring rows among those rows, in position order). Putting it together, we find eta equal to 0.29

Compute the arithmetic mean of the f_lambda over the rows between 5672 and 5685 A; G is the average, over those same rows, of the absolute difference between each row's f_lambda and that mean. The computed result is 0.34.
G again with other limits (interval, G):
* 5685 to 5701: 0.13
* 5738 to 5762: 0.56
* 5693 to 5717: 0.23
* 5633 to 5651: 0.22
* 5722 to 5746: 0.68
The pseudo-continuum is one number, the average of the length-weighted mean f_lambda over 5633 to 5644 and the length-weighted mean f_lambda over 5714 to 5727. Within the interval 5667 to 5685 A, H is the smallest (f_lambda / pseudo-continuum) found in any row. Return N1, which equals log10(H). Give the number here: -0.0069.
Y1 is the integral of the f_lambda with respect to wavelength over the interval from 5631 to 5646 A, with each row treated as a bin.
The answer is 150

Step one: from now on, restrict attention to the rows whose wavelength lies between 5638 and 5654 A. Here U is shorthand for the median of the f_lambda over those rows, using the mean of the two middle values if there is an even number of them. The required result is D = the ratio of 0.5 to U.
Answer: 0.0485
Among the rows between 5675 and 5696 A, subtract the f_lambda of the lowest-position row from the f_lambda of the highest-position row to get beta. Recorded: -0.9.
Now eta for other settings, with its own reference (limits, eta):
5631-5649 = 0.24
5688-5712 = 0.31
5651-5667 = 0.07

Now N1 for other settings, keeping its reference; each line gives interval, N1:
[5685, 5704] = -0.0131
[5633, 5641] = -0.0087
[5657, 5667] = -0.0007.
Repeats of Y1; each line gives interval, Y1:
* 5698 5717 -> 186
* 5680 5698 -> 180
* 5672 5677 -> 54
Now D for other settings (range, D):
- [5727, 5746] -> 0.0603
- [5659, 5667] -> 0.0500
